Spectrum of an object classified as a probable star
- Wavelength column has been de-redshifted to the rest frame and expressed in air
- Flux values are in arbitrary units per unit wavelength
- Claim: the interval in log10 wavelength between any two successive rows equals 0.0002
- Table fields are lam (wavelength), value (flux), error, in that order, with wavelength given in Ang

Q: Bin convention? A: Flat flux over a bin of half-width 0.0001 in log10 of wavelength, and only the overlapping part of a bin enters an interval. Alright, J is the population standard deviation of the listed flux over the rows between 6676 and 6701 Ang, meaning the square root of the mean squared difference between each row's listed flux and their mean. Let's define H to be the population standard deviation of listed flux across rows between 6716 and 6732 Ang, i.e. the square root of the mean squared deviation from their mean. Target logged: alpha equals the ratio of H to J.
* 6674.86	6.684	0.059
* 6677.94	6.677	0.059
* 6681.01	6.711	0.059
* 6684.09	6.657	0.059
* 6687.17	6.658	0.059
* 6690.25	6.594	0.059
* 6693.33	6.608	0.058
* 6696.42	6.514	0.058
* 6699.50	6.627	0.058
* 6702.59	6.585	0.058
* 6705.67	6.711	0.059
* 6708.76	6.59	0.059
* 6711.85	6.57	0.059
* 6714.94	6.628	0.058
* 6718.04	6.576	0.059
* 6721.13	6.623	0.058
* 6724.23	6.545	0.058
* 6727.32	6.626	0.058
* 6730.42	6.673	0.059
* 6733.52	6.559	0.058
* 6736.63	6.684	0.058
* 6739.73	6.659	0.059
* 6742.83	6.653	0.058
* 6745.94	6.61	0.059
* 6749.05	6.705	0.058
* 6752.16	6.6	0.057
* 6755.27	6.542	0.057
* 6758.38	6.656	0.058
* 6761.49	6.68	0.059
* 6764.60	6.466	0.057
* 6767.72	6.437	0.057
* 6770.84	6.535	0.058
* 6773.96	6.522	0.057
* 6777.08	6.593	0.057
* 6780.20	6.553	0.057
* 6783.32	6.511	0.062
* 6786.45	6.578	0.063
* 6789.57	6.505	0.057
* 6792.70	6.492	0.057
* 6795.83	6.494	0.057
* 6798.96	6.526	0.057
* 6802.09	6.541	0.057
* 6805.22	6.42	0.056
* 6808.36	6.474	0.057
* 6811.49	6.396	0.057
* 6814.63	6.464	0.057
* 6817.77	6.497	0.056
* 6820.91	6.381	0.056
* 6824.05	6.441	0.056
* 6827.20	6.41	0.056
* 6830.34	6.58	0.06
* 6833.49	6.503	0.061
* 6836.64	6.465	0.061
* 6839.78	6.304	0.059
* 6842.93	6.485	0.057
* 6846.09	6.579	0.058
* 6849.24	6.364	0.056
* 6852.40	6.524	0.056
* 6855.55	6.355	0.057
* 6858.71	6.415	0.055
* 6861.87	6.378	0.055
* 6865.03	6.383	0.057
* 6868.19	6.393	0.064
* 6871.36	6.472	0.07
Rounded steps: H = 0.044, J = 0.06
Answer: 0.78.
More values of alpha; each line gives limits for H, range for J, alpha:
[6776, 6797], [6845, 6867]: 0.48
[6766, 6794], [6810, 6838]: 0.76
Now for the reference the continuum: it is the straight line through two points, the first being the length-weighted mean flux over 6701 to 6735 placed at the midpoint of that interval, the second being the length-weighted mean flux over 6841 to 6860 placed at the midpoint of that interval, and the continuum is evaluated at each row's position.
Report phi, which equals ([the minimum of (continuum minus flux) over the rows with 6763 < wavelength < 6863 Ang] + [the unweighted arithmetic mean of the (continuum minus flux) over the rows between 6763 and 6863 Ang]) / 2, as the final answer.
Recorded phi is -0.05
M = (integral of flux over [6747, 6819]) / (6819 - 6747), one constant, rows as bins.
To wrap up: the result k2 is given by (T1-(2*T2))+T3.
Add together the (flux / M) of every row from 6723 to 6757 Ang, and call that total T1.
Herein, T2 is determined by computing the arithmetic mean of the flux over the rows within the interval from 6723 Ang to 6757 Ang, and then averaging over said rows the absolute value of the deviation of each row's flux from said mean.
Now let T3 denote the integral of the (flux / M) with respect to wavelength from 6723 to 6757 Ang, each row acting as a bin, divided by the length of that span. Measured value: 12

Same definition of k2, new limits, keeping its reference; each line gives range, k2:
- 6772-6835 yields 21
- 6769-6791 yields 8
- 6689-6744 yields 19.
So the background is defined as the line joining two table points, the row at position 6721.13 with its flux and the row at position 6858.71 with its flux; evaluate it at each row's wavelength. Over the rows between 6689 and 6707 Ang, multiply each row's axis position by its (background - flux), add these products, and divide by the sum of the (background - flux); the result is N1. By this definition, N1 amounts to 6694.0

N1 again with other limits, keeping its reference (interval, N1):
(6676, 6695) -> 6690.9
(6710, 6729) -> 6717.6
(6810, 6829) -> 6819.0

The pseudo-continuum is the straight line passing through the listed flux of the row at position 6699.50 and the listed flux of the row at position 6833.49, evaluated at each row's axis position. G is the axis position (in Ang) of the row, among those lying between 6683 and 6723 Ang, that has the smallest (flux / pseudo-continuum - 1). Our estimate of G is 6696.42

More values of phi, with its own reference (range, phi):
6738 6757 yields -0.09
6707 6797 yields -0.07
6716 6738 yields -0.06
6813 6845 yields -0.04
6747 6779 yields -0.08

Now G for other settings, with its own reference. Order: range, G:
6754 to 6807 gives 6767.72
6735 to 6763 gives 6755.27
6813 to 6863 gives 6839.78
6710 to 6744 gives 6724.23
